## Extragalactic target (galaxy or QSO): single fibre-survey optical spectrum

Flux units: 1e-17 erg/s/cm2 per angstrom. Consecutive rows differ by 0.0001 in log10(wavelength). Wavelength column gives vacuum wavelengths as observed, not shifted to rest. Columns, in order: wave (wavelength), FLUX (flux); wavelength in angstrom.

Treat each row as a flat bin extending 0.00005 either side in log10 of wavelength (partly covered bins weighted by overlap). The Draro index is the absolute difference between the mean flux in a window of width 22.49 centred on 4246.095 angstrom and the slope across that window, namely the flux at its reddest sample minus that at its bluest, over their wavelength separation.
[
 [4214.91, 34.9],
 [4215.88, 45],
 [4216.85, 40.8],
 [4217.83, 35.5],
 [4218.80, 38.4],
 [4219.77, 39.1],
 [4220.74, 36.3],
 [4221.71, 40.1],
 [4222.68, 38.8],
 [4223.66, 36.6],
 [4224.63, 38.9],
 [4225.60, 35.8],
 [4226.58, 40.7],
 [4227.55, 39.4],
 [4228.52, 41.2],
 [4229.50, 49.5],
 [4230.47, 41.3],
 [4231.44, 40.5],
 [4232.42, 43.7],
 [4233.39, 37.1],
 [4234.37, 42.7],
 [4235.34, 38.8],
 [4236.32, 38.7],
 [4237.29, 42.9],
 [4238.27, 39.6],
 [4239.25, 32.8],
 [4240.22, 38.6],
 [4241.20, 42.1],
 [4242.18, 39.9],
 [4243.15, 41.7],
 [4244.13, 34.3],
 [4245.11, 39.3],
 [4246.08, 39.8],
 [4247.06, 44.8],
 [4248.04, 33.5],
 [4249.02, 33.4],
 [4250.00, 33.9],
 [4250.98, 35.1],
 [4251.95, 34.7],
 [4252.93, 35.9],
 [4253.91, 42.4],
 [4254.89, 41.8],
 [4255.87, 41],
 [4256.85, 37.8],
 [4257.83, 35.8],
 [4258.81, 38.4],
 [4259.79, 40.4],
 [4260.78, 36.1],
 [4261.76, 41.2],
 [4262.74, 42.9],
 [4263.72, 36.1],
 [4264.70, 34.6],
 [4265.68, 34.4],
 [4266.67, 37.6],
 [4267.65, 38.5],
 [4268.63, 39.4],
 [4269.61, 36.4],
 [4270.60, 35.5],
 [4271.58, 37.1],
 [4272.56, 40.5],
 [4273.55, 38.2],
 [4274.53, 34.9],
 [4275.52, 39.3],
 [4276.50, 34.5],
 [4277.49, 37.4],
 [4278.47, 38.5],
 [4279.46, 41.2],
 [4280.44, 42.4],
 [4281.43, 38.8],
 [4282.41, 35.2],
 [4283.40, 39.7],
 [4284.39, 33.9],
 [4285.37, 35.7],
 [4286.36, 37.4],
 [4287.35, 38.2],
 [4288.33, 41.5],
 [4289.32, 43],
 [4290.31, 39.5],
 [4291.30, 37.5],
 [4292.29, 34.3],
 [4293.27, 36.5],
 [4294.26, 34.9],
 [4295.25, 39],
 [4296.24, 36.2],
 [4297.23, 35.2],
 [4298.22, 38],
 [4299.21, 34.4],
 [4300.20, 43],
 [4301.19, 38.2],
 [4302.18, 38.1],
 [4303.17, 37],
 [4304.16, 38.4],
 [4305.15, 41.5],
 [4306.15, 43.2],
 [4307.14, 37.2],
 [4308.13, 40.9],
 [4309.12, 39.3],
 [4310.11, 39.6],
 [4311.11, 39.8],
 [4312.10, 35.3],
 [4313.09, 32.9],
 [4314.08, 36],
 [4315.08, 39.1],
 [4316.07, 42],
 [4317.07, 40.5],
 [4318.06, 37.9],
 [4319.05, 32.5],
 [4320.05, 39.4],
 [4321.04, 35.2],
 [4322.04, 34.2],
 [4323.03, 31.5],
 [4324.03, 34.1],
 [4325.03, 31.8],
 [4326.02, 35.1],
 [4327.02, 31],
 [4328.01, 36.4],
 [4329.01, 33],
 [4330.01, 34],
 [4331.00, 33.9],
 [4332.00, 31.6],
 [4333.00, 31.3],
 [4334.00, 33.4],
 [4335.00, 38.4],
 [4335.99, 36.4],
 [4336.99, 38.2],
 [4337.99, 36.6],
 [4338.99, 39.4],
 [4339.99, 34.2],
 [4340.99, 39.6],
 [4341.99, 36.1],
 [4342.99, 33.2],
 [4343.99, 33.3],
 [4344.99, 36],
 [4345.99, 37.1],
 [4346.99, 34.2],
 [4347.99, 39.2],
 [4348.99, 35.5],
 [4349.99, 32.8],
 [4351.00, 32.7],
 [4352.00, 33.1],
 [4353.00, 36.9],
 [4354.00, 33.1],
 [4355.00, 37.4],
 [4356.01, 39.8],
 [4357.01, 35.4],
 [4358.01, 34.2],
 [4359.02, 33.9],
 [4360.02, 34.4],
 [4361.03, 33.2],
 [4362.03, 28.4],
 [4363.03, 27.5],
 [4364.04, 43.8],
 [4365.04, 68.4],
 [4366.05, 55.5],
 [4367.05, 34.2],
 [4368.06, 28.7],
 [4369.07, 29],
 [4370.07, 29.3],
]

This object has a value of 38.4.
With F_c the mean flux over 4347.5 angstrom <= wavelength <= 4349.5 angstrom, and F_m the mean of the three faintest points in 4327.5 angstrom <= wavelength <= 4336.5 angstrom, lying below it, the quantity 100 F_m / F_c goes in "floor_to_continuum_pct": 86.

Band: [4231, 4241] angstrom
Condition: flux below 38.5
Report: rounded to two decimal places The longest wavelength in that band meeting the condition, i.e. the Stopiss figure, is 4239.25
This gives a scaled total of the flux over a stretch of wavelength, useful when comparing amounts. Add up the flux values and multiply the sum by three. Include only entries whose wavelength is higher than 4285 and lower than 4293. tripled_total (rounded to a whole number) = 921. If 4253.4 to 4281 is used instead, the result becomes 3223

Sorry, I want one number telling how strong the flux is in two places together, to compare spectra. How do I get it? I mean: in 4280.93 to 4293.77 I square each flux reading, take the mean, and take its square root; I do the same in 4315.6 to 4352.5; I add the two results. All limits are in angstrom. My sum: 73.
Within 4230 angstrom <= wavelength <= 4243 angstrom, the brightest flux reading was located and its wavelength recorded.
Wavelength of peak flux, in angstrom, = 4232.42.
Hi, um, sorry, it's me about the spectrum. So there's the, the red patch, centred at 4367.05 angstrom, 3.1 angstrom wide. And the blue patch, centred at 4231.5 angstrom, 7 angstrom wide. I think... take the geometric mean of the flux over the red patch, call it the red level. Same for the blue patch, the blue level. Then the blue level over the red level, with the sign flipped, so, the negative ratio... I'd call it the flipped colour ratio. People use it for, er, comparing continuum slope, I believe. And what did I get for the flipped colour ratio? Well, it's -1.11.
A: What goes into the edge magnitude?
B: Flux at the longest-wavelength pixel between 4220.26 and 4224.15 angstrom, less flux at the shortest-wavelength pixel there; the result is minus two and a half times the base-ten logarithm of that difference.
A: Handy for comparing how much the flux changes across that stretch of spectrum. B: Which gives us 1.3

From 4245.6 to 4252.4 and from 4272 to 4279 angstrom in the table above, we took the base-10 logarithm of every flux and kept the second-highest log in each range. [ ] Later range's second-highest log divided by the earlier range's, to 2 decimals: 1.00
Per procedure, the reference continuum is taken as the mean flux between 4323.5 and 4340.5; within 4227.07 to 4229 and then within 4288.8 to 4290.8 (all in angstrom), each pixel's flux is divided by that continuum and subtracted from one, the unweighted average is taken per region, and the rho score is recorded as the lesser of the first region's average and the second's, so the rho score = -0.19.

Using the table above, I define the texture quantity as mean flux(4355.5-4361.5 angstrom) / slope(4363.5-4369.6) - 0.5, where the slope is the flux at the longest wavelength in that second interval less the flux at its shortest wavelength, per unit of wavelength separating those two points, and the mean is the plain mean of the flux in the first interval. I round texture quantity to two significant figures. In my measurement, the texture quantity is -12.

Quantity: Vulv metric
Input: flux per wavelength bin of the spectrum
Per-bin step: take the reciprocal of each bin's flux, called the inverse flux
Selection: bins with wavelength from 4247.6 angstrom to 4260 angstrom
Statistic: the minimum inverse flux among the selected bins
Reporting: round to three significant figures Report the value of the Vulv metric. 0.0236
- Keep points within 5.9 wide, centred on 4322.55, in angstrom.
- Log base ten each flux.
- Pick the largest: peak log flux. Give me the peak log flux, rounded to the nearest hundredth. 1.60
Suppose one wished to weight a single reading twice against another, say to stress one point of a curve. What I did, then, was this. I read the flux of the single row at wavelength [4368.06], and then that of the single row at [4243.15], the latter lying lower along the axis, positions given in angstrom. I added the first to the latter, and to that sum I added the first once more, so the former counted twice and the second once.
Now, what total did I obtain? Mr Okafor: 99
